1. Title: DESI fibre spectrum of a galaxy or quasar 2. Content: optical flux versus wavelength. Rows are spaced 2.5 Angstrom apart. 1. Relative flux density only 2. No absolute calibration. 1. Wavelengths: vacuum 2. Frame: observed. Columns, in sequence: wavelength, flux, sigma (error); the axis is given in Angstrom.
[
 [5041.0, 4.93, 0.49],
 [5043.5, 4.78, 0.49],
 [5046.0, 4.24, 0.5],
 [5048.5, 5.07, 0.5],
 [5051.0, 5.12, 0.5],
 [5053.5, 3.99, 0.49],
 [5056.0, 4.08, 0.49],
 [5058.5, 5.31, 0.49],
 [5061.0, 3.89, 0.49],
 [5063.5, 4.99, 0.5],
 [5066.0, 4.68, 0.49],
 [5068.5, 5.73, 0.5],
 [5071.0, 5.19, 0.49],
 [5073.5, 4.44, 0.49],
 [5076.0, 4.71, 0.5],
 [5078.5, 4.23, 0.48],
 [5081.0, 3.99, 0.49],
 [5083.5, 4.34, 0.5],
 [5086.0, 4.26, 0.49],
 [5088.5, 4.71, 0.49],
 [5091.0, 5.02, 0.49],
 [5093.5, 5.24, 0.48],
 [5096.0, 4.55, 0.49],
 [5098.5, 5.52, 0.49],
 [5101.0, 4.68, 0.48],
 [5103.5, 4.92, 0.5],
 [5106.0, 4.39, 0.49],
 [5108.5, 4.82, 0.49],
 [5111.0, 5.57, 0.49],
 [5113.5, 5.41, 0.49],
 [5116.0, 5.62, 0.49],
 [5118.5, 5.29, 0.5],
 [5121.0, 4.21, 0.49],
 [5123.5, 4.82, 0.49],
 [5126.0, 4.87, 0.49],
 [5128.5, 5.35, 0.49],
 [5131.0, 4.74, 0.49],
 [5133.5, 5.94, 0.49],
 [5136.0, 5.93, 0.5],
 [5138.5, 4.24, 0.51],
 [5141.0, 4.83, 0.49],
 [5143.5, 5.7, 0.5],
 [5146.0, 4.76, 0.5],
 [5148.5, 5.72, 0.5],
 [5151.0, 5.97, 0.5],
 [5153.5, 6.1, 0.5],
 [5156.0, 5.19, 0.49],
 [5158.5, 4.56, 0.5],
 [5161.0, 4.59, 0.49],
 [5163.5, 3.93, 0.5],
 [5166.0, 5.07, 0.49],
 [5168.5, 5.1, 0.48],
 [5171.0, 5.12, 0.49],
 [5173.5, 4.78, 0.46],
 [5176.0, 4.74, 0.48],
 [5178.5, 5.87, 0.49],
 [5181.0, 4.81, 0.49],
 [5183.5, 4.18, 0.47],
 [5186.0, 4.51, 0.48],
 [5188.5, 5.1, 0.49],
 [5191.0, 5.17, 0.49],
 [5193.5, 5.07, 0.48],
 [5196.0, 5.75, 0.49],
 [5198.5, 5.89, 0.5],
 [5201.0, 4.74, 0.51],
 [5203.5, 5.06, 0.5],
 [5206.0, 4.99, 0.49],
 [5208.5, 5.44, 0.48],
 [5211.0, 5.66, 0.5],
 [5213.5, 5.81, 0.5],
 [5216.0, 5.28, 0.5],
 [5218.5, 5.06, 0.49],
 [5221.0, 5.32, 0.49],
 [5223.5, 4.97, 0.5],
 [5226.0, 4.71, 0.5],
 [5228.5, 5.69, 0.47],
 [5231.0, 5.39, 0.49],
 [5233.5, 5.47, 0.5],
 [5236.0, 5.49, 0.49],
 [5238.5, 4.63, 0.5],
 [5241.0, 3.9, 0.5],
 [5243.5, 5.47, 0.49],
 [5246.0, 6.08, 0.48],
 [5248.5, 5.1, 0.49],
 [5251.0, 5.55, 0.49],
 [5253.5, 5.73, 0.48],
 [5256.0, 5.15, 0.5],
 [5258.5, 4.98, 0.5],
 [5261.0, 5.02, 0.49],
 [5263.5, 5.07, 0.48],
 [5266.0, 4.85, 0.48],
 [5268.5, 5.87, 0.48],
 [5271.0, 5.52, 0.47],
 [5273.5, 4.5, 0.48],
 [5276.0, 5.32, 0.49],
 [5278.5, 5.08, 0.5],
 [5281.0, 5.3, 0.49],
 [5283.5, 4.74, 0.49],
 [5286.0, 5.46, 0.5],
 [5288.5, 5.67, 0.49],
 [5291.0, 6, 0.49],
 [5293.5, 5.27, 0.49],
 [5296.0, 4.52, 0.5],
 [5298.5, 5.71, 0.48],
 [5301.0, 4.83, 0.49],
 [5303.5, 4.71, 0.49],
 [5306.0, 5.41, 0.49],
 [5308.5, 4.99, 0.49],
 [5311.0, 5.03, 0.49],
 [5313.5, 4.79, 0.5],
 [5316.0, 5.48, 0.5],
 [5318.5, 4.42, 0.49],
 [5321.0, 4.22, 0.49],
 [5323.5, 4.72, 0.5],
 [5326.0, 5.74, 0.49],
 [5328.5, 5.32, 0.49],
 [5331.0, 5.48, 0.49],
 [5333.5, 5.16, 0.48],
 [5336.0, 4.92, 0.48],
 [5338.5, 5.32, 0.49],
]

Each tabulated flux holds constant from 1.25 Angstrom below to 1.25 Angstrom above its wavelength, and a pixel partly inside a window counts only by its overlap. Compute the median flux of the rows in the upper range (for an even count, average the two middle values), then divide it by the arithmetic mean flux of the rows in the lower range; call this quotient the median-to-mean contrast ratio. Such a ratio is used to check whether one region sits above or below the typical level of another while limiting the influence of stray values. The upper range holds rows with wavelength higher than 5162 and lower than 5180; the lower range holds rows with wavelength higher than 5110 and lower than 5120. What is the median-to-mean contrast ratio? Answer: 0.93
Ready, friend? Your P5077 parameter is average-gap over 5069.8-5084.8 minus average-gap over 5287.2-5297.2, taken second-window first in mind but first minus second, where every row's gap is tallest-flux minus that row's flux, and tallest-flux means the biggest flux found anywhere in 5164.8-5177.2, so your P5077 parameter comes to 0.9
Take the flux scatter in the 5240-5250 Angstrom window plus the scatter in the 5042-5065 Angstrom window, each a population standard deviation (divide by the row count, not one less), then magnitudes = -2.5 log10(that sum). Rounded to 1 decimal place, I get -0.3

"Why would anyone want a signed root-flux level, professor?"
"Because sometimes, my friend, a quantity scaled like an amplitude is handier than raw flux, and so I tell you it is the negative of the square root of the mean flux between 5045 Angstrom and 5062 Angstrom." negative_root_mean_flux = -2.13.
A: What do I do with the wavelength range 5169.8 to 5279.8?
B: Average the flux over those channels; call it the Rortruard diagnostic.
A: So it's 5.18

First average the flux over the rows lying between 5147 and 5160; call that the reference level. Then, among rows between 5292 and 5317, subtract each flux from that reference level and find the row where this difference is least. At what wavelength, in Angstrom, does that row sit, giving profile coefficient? 5298.5 Angstrom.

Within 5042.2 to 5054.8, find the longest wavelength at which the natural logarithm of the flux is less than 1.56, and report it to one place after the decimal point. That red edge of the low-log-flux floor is 5053.5 Angstrom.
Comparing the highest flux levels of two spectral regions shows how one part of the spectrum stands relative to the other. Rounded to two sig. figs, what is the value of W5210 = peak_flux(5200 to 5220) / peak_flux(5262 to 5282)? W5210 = 0.99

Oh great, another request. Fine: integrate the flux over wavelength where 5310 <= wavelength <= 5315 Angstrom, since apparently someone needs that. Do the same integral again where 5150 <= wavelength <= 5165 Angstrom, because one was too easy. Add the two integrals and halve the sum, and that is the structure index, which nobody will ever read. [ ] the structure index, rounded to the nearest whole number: 50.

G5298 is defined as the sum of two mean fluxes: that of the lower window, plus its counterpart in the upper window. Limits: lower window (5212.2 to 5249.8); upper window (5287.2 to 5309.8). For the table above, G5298 10.5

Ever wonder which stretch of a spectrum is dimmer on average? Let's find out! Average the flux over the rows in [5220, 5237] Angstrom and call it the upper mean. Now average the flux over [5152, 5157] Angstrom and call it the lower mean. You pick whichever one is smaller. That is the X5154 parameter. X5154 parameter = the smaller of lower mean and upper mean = 5.29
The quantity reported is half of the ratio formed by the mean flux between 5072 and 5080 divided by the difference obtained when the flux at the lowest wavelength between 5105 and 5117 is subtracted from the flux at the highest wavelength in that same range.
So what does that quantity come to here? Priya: 1.8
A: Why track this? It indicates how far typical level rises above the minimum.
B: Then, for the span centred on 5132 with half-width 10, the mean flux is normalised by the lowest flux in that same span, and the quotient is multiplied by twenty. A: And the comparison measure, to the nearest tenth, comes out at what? 24.0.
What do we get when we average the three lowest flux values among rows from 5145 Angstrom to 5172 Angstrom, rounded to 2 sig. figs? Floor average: 4.4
